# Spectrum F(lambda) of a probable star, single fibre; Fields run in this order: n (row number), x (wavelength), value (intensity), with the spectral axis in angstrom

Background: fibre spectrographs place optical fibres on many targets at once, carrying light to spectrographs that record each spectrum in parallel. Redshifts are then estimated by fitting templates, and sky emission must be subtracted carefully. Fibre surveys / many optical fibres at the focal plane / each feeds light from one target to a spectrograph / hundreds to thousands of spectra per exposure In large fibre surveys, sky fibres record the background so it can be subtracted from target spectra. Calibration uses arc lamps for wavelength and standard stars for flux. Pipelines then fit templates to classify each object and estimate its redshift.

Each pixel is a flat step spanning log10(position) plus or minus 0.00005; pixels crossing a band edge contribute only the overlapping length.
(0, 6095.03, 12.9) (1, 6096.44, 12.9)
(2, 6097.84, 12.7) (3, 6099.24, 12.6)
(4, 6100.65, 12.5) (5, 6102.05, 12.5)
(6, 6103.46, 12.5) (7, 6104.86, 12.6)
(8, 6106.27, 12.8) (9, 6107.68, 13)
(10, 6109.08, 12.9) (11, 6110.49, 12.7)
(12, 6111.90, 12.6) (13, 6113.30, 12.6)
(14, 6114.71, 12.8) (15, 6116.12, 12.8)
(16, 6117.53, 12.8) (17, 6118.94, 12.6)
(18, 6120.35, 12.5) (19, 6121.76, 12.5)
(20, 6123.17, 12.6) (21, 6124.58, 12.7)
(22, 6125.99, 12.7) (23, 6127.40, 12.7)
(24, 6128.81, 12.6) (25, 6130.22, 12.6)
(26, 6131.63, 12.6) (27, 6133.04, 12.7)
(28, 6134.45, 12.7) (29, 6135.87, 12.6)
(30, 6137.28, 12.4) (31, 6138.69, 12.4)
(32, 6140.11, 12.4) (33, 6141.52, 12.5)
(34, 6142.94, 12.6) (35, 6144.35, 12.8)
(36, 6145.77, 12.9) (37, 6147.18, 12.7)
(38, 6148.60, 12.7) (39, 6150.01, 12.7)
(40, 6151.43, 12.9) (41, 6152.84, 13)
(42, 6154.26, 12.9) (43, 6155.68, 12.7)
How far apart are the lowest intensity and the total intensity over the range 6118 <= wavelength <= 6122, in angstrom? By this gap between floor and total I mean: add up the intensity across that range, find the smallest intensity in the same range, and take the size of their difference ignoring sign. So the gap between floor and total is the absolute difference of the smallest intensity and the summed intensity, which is 25.1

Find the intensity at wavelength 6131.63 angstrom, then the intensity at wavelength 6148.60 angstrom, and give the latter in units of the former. 1.008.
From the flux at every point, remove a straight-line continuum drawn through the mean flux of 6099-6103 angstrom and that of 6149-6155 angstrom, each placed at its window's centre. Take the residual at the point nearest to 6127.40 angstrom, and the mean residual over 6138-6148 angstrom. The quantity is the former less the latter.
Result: 0.2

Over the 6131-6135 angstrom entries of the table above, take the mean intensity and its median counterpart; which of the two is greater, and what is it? 12.7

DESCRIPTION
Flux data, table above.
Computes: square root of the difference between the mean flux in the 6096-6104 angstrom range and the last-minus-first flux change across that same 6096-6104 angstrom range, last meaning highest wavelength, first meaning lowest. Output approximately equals 3.61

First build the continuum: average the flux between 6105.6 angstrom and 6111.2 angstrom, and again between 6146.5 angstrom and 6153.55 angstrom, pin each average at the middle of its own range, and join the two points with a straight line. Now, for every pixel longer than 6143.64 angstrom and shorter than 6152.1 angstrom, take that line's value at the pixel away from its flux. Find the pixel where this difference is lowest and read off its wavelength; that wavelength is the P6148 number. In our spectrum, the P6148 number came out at 6147.18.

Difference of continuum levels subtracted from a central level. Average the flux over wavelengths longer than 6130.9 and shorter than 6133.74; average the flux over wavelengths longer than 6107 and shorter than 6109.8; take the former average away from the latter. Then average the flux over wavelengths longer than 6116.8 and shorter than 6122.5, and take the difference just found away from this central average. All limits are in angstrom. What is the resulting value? 12.3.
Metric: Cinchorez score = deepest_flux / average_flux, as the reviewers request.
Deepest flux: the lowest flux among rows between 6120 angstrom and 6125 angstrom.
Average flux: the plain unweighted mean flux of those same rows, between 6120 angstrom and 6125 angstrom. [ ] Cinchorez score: 0.994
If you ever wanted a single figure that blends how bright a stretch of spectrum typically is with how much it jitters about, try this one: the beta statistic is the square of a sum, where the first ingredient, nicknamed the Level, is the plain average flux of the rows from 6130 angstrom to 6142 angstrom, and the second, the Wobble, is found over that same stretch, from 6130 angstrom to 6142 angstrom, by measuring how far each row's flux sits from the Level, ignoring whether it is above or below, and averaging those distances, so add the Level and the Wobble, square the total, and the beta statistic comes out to 160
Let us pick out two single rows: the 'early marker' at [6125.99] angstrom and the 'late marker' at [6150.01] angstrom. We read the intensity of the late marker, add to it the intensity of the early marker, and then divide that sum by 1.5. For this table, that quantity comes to 16.9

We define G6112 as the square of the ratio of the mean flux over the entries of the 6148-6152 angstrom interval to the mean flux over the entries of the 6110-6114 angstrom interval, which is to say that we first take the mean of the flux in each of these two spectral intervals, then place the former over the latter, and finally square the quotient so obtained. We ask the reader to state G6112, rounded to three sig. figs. 1.02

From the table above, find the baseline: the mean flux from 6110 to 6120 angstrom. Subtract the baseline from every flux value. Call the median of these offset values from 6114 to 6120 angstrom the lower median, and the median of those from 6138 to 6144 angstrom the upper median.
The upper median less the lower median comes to -0.35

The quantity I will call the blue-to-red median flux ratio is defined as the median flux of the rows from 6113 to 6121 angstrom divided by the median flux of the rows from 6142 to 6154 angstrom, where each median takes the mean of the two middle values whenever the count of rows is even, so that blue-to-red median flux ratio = 1.00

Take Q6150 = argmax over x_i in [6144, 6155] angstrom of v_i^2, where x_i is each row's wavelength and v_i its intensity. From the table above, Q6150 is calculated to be 6152.84 angstrom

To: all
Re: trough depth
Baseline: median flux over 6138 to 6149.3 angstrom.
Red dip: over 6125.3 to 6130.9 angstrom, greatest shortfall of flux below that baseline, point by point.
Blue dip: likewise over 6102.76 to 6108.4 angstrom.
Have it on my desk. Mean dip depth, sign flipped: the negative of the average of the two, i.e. -0.10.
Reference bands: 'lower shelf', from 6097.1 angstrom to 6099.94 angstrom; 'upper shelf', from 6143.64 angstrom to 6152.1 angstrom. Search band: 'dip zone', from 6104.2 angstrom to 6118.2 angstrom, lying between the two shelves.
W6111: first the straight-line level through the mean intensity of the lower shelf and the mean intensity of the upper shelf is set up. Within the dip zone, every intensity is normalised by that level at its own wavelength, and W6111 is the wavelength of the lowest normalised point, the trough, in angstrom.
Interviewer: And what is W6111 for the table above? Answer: 6113.30 angstrom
